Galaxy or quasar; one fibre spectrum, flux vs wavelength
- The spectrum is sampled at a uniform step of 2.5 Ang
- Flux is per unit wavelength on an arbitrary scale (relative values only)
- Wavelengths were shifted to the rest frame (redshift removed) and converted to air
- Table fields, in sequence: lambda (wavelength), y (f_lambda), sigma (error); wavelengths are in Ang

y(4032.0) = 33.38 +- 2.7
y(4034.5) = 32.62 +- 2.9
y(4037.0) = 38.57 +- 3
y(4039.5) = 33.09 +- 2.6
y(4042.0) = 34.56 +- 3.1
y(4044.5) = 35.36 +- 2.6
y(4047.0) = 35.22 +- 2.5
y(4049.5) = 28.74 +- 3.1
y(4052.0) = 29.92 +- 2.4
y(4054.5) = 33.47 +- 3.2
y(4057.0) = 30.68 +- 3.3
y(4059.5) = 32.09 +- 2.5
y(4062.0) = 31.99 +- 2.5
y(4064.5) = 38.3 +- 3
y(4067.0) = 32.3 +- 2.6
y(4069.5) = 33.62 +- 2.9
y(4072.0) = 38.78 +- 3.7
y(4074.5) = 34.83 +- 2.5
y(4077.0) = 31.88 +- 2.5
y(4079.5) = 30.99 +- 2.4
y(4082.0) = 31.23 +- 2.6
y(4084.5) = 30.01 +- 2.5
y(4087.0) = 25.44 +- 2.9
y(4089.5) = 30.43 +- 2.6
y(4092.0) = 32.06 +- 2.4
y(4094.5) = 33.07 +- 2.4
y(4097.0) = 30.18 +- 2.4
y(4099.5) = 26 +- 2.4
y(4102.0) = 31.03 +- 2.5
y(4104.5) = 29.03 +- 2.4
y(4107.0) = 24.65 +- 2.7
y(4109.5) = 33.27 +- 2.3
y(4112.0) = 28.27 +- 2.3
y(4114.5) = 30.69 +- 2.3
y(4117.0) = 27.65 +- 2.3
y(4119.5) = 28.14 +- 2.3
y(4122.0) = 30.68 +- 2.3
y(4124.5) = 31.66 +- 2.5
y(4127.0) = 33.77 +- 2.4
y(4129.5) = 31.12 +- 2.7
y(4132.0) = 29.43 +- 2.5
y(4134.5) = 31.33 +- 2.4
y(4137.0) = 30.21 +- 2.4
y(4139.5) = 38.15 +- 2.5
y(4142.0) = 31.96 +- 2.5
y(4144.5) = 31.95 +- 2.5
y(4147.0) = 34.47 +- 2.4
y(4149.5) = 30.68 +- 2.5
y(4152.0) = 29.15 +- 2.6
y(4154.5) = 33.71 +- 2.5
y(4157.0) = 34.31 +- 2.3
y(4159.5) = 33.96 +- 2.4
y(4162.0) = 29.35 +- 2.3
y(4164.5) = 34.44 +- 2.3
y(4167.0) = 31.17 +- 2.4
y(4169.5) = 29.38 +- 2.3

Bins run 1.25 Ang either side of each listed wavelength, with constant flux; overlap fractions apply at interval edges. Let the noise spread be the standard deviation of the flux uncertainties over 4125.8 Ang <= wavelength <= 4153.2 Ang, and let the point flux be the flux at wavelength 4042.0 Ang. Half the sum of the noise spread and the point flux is 17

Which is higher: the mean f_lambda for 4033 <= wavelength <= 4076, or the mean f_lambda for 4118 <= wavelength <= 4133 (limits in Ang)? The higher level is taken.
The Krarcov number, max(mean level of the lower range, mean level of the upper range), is 33.8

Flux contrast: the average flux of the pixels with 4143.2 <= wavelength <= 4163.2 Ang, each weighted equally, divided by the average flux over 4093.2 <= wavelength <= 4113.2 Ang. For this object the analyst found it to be 1.09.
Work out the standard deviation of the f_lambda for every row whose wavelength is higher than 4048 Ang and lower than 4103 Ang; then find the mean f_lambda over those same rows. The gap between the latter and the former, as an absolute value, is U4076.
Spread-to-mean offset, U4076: 28.6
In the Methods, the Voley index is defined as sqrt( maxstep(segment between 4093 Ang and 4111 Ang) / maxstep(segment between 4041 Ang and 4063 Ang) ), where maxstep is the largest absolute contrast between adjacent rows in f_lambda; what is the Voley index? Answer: 1.15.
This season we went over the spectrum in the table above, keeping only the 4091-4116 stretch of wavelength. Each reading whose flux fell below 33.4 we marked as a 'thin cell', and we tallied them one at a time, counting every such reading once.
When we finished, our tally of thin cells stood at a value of 10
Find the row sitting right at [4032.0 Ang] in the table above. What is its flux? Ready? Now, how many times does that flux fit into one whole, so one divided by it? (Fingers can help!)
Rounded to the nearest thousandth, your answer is 0.030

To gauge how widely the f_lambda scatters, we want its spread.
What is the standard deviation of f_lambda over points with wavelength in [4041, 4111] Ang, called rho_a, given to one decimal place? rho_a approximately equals 3.3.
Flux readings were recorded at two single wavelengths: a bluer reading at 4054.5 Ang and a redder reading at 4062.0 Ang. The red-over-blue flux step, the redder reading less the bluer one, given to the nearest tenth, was -1.5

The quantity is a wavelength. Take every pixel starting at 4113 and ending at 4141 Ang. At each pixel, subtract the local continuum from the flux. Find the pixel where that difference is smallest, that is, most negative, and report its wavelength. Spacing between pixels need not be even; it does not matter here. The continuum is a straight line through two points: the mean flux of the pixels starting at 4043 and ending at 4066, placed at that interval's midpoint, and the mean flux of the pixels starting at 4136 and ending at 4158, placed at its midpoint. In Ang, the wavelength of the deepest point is 4117.0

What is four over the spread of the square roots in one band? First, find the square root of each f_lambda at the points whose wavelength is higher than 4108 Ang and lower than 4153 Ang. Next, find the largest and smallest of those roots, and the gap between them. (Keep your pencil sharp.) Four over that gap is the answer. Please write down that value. 4.4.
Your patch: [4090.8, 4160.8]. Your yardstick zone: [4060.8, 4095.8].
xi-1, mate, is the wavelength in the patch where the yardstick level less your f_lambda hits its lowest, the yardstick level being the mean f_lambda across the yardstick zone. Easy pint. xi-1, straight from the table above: 4139.5 Ang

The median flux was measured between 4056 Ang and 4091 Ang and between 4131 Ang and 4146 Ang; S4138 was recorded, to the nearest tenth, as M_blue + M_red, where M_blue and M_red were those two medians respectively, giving 63.6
